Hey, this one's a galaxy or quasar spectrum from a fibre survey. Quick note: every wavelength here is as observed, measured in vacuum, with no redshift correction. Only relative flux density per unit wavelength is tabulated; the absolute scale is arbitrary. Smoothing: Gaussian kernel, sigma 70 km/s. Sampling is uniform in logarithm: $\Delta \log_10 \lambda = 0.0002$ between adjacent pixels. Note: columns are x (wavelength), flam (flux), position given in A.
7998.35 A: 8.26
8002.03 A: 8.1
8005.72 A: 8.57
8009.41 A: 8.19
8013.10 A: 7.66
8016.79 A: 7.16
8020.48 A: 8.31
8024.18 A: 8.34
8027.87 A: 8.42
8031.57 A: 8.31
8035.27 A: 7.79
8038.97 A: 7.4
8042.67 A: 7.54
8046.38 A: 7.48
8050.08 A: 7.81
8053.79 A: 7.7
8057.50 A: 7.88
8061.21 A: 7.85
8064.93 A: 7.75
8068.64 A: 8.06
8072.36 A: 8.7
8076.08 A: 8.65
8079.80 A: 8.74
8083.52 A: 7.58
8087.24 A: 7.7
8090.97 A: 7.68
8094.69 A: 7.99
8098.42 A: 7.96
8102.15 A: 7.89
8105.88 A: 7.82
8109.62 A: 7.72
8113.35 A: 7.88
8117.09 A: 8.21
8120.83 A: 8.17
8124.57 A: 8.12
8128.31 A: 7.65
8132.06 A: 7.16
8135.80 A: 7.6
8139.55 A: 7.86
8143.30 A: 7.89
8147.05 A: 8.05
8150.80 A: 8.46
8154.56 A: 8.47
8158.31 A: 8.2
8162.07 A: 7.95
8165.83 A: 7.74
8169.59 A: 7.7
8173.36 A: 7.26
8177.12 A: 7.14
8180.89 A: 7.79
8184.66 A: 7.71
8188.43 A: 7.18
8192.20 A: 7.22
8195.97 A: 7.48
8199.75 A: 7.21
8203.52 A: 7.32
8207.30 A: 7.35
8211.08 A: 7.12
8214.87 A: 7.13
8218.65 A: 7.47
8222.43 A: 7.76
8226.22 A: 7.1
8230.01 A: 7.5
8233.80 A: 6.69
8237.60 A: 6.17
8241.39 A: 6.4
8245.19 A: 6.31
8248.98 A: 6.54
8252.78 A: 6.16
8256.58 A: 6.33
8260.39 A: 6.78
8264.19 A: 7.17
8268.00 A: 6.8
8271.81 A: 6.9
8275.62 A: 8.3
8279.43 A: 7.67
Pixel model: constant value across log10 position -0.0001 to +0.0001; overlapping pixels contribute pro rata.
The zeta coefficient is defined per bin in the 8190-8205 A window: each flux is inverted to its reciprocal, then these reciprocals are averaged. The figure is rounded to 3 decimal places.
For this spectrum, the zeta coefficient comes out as 0.137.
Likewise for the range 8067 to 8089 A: 0.122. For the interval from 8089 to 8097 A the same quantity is 0.128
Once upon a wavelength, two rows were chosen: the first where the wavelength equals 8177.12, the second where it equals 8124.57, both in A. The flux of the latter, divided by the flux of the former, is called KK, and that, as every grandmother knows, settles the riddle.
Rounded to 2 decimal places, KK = 1.14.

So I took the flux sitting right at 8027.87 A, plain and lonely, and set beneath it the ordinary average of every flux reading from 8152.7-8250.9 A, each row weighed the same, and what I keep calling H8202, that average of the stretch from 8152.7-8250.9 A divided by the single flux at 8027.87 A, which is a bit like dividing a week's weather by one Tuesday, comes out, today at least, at 0.87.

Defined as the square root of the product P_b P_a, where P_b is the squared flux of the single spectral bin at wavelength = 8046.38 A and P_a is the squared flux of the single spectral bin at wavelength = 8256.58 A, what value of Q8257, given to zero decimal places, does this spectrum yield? 47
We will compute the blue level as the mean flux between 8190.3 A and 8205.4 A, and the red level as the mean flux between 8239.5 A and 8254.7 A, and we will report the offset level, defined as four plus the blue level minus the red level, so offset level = 4.96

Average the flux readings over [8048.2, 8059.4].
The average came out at 7.80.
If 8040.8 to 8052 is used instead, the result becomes 7.61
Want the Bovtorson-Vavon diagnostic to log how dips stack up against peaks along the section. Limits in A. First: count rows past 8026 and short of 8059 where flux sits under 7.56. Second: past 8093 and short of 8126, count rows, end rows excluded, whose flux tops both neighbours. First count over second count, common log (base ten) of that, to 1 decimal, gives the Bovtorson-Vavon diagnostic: 0.5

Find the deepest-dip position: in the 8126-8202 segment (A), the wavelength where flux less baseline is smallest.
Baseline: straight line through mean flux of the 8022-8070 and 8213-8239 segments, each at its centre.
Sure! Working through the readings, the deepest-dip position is 8132.06 A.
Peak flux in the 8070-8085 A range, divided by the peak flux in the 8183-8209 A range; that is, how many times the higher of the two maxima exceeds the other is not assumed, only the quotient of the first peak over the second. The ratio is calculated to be 1.13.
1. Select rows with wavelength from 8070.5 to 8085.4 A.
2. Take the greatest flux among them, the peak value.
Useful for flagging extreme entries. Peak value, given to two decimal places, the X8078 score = 8.74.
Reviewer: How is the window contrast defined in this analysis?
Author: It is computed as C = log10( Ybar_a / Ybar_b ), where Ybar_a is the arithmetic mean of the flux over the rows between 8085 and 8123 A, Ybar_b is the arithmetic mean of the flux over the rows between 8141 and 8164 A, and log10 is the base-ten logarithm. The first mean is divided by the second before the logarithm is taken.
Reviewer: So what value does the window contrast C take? -0.014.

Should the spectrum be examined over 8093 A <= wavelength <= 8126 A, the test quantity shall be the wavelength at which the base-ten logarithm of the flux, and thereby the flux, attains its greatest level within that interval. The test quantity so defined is 8117.09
